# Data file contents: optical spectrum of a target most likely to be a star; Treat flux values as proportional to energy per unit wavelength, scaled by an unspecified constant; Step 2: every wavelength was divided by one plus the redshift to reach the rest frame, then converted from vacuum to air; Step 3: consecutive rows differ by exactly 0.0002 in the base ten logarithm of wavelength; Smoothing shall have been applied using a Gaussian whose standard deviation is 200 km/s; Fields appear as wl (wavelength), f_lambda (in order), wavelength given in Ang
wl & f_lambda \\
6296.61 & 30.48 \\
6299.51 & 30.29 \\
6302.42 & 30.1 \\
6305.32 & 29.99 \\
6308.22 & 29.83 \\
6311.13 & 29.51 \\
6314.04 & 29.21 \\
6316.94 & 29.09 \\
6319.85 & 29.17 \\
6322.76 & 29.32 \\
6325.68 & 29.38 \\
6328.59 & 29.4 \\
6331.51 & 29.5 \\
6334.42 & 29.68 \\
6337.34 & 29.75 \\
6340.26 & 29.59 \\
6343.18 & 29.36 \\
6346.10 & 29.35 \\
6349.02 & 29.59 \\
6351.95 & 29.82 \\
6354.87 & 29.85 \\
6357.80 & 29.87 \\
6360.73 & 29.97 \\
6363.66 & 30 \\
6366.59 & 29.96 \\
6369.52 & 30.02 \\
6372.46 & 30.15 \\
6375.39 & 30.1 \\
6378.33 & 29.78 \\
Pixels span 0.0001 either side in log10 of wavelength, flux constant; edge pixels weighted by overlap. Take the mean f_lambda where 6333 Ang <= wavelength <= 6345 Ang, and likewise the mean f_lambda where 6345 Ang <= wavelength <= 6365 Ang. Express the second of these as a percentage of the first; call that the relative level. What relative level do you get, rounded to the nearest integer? 101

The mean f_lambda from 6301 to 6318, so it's 29.6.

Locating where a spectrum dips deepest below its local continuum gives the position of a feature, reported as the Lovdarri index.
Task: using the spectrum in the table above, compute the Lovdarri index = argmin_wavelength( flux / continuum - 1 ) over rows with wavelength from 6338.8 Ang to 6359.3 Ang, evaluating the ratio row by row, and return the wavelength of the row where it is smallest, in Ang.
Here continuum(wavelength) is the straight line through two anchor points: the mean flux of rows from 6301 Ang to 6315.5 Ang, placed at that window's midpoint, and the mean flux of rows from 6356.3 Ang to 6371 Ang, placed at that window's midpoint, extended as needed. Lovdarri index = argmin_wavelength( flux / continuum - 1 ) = 6346.10 Ang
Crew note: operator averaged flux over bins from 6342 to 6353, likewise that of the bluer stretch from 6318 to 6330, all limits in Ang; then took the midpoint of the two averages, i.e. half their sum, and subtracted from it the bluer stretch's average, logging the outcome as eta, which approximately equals 0.11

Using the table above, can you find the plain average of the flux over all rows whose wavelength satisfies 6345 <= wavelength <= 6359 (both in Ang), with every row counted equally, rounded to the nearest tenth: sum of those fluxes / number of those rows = 29.7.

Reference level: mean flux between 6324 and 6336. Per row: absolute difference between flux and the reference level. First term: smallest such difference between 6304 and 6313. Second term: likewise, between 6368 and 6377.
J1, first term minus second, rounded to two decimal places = -0.51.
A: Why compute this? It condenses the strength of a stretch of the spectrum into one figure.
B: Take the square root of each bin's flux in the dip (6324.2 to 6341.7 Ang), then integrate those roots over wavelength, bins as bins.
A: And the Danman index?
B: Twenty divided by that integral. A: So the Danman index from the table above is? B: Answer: 0.2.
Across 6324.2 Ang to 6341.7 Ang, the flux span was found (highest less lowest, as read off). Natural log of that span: -1.0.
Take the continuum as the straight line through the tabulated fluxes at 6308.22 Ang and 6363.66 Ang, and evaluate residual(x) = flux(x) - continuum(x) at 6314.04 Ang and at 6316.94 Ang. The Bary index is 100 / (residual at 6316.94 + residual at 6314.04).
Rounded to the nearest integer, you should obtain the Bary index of -71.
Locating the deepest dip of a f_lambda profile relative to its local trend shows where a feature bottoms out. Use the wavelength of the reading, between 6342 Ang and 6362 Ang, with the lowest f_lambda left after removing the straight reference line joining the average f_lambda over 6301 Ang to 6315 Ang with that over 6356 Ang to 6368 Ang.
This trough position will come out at 6346.10 Ang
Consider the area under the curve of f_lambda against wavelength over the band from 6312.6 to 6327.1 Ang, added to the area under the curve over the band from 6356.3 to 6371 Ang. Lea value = 864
